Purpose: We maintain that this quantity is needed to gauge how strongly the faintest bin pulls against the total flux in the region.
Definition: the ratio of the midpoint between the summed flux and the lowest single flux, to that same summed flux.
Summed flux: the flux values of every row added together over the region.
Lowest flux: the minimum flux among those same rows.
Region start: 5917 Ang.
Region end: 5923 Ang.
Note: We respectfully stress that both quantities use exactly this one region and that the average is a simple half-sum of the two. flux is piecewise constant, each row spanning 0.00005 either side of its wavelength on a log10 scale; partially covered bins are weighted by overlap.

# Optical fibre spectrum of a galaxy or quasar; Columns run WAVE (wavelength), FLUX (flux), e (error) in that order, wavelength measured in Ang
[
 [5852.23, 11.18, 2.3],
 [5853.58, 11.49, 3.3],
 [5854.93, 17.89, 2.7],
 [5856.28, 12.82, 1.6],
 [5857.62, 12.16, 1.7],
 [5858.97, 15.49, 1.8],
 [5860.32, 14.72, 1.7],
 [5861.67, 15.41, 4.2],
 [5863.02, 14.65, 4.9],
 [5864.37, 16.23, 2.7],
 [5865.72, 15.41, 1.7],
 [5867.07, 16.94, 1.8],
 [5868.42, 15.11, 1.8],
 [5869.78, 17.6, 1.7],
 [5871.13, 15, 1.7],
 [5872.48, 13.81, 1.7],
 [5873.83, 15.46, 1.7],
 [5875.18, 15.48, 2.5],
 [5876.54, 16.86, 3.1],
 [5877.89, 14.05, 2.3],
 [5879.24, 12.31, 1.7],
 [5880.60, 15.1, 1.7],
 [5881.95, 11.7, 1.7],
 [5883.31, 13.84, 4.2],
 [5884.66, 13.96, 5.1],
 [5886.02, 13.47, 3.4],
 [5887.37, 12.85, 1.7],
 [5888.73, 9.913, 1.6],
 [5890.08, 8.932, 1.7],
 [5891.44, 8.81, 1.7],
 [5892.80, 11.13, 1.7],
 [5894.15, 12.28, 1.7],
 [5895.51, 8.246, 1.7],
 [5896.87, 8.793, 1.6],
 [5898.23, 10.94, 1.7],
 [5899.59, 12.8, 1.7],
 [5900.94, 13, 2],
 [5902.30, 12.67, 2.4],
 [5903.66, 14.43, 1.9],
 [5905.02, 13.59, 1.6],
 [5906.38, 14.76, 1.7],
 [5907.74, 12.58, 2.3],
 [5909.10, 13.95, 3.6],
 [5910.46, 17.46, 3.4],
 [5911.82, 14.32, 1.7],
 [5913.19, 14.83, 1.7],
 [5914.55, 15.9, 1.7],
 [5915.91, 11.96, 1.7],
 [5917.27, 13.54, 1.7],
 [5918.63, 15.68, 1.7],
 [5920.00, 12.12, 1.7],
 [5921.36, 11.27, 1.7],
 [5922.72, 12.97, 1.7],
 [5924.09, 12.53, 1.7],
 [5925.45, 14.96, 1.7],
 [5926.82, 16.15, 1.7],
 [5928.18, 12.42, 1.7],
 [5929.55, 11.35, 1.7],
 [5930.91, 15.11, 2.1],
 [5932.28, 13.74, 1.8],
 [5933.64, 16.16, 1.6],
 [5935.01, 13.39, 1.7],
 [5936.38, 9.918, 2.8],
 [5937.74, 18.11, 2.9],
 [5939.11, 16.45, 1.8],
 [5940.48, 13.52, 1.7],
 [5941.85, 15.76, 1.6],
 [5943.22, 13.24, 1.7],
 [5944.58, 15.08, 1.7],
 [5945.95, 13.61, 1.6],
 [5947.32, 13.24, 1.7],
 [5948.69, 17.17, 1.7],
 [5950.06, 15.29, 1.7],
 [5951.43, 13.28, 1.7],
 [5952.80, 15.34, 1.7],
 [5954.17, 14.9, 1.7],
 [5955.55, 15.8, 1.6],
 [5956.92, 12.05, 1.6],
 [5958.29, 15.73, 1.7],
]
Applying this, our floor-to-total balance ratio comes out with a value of 0.586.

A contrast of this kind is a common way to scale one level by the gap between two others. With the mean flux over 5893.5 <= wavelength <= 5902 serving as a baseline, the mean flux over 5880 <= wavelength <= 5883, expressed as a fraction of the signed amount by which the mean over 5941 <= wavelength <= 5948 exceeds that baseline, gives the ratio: 4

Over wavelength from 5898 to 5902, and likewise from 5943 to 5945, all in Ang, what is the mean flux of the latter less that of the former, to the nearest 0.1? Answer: 1.9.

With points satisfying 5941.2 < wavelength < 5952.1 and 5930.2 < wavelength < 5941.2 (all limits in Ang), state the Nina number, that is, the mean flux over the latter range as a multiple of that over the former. 1.00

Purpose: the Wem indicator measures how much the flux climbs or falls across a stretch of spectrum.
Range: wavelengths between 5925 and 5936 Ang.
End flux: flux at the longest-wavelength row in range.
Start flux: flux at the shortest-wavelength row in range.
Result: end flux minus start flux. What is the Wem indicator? -2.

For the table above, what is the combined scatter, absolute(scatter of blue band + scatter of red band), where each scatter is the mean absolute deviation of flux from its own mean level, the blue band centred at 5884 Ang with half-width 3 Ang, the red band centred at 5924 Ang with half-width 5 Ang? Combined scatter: 2.1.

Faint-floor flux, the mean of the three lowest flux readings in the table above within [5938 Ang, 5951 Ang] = 13.3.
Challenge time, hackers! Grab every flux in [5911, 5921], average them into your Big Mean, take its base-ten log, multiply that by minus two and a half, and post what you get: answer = -2.87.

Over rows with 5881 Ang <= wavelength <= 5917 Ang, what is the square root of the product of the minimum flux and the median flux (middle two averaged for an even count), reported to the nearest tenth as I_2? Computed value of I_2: 10.3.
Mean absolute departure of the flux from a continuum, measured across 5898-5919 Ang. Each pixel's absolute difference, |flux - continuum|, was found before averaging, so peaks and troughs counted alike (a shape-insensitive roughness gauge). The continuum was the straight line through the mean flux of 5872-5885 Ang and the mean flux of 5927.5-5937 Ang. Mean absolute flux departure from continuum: 1.3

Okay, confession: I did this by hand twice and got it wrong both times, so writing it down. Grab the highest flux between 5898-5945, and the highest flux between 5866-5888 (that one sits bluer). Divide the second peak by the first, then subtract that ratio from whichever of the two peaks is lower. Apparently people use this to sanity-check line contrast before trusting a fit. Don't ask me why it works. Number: 16.6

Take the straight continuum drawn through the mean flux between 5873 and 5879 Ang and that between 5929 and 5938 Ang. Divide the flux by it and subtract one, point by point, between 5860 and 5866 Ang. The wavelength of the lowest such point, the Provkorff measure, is 5863.02 Ang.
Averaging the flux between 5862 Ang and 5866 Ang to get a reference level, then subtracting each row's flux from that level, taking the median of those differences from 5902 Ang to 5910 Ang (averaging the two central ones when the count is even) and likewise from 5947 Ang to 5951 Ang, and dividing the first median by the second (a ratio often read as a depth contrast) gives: 12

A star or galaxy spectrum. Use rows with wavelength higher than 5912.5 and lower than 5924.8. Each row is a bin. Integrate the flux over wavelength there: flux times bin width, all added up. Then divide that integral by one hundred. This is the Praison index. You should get 1.65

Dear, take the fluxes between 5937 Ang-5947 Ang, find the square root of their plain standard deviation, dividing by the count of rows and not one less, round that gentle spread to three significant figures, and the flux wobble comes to 1.29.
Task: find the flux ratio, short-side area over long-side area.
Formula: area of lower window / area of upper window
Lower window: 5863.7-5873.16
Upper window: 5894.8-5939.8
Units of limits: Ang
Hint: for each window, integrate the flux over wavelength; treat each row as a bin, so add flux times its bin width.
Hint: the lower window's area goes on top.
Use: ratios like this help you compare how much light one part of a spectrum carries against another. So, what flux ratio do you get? 0.24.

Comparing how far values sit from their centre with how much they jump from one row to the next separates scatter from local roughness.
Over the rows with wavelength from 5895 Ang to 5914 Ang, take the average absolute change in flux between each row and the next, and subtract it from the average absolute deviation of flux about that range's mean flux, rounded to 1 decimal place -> 0.2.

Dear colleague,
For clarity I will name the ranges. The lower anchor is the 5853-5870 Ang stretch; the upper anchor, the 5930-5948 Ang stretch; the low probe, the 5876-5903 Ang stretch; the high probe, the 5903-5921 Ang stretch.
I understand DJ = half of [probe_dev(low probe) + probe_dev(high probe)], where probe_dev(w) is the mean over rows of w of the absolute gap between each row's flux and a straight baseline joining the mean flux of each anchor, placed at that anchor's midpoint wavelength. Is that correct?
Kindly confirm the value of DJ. 2.10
